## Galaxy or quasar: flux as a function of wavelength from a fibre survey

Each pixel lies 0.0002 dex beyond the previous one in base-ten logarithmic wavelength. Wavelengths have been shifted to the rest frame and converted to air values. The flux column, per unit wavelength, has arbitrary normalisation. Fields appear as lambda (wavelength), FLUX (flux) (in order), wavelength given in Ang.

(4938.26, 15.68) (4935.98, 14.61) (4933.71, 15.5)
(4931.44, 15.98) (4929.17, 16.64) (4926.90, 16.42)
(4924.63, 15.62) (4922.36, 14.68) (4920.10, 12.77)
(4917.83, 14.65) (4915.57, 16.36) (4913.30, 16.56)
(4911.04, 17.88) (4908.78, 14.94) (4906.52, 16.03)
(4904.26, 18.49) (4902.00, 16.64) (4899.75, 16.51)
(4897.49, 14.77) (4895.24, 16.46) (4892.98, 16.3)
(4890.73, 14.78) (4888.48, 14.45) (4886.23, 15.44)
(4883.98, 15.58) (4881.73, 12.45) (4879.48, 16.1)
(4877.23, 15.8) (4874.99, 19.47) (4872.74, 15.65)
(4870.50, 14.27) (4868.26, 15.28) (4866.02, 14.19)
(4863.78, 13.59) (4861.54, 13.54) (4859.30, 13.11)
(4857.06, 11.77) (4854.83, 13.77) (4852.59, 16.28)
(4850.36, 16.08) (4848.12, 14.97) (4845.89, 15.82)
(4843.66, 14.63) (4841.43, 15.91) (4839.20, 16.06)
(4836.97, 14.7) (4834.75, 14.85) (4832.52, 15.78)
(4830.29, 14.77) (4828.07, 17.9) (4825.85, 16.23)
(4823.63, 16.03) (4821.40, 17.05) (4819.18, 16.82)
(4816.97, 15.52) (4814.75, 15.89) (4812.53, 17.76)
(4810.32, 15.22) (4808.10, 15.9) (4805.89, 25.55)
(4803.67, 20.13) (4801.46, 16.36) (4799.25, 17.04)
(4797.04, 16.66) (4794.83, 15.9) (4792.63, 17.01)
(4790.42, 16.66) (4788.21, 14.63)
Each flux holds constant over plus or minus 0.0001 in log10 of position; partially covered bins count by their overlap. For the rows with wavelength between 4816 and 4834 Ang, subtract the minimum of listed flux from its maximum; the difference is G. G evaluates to 3.1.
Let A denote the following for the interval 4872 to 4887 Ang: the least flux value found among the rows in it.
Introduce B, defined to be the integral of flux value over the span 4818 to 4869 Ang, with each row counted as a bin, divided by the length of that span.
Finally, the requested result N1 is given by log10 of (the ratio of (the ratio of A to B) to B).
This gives -1.27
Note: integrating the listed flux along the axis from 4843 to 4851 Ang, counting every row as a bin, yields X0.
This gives 123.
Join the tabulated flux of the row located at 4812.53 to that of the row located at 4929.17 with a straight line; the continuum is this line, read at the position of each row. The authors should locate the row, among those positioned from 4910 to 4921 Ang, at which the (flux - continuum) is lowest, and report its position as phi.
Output 4920.10 Ang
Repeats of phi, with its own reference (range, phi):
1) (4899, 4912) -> 4908.78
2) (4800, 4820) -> 4810.32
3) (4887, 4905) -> 4888.48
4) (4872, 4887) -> 4881.73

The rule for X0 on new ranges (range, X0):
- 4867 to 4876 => 145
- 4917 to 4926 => 130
